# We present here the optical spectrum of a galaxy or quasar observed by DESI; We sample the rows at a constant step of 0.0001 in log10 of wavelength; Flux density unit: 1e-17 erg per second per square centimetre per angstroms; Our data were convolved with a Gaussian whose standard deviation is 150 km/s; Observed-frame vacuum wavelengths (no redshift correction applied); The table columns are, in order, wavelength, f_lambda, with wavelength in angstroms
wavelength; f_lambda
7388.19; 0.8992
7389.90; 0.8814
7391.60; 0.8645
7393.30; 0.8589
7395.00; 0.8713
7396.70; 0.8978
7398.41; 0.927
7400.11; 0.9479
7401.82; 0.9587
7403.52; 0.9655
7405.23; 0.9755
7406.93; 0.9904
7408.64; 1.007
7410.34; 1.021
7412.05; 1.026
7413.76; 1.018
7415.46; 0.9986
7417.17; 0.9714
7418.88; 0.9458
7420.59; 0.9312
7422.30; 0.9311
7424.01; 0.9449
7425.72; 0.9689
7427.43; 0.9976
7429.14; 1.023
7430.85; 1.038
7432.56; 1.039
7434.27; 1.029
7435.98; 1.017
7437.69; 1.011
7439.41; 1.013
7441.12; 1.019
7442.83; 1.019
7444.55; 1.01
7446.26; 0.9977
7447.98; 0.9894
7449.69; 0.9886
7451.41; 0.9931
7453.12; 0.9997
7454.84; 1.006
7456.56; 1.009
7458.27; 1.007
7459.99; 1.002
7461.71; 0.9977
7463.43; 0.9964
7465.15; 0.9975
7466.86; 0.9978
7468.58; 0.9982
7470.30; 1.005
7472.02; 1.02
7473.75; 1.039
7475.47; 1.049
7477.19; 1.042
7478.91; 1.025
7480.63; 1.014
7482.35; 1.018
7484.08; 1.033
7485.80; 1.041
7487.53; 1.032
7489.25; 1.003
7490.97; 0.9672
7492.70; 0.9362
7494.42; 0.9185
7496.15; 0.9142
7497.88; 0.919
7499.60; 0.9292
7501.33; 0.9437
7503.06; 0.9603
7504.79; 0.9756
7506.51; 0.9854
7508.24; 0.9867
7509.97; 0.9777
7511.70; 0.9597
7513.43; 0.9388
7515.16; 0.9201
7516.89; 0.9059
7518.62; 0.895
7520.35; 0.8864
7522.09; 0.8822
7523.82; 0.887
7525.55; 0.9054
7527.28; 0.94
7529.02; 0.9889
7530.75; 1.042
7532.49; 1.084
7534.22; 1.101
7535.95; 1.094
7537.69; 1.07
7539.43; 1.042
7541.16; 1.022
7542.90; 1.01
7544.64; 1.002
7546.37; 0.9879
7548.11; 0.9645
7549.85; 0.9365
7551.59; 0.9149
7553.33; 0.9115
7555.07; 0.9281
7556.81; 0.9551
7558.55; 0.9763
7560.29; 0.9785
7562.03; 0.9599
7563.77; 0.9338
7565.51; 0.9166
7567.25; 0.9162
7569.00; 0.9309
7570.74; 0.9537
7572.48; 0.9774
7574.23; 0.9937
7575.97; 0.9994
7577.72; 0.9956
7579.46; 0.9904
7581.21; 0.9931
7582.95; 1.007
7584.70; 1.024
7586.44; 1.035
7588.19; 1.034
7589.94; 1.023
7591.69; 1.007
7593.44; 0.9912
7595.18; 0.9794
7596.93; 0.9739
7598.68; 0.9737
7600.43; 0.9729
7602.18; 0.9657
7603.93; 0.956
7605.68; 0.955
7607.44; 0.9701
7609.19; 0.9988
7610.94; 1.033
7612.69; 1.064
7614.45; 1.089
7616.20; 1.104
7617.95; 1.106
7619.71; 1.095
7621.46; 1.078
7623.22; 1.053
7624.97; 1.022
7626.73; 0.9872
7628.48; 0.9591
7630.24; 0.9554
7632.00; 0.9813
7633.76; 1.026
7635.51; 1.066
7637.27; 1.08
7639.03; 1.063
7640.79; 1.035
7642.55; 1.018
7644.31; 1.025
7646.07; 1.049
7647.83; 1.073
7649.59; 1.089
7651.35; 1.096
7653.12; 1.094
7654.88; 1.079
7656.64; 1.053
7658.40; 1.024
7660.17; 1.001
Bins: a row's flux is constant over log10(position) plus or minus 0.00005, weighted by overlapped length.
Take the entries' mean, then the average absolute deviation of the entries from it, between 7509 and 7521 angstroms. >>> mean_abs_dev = 0.028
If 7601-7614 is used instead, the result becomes 0.034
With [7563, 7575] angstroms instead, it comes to 0.025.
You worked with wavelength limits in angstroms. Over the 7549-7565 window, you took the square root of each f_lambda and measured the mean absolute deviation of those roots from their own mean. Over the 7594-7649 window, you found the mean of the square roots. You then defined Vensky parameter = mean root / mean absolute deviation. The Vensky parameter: 94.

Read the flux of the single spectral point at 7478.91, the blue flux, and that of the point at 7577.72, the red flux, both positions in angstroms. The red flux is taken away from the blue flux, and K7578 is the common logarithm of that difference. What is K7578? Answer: -1.53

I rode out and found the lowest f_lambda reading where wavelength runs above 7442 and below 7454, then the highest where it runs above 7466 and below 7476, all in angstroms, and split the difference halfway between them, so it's 1.02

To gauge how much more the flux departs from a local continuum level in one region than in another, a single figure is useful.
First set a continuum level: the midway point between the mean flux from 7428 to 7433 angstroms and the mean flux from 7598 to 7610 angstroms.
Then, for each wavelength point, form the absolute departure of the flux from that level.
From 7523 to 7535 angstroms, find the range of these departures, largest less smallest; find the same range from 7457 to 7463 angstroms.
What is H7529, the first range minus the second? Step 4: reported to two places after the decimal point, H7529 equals 0.10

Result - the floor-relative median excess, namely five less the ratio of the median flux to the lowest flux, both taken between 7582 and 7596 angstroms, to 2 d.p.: 3.96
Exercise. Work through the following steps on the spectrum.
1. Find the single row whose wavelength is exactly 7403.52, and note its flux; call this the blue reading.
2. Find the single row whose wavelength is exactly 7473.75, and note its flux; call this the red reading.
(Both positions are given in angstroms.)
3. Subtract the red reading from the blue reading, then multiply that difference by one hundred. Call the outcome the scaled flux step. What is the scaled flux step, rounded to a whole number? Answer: -7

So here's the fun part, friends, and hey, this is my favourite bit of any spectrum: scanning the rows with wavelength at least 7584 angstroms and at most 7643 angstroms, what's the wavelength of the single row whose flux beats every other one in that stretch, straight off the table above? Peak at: 7617.95 angstroms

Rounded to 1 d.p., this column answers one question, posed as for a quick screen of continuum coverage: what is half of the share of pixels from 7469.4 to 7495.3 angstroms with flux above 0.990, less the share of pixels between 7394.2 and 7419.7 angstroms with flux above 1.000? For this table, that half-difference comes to 0.3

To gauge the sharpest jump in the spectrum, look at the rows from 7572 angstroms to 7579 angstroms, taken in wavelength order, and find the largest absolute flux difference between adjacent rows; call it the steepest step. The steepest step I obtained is 0.016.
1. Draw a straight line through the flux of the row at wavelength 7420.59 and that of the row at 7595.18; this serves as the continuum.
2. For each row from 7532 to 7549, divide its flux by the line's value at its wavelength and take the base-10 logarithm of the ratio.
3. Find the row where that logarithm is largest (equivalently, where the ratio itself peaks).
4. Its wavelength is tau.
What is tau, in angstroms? 7534.22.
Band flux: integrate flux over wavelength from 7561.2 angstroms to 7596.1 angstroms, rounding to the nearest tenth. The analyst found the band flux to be 34.3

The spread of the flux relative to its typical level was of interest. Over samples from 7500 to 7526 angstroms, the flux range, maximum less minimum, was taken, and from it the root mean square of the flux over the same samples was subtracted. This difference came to -0.830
